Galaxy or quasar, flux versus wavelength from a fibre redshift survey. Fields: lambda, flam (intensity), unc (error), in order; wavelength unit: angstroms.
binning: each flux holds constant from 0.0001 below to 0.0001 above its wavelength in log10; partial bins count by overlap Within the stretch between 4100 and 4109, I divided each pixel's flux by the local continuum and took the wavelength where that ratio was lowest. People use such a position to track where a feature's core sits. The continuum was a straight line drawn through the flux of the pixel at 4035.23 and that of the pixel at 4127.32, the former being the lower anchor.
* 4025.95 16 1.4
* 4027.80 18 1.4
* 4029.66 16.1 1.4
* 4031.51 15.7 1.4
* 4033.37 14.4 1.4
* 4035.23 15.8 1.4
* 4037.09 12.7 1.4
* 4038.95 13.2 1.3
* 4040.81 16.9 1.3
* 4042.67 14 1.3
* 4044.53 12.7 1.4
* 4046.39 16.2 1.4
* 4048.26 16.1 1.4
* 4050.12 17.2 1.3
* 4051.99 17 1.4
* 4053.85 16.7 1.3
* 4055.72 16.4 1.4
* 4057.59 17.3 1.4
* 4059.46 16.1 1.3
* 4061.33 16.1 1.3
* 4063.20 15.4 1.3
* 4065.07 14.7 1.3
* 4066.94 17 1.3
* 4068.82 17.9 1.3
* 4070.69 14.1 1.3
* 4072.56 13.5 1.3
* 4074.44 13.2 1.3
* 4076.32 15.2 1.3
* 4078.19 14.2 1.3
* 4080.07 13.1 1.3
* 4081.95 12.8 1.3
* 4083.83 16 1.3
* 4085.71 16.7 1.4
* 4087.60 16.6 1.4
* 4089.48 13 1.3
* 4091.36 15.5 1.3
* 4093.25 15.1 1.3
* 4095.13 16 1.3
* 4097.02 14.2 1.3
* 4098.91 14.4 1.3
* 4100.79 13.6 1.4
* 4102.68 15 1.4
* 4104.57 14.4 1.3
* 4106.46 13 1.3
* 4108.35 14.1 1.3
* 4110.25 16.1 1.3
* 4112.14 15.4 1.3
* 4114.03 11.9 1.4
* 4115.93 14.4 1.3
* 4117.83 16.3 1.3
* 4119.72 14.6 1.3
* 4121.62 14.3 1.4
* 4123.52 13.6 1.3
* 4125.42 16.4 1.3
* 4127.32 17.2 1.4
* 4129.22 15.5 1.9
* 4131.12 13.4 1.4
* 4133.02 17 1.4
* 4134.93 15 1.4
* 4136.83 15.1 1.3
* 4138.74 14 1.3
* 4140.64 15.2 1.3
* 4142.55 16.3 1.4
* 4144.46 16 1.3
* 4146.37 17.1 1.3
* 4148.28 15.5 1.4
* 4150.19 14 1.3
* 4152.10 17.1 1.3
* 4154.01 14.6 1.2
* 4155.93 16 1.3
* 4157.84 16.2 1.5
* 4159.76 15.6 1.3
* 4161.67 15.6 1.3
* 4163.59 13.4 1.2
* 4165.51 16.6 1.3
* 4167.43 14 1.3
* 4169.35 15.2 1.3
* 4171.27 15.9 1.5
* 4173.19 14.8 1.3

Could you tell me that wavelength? 4106.46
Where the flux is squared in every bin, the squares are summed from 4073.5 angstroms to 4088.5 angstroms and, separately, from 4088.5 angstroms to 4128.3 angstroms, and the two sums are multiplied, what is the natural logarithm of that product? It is 15.9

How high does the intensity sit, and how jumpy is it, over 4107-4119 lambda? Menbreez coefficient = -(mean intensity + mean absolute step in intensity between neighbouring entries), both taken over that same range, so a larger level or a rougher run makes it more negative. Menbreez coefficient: -16.8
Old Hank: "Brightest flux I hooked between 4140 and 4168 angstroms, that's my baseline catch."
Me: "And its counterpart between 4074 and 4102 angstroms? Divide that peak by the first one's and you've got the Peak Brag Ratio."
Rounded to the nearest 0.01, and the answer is 0.98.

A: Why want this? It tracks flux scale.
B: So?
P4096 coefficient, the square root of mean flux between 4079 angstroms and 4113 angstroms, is 3.84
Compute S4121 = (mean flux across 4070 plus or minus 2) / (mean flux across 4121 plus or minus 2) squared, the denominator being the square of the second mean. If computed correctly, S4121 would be 0.077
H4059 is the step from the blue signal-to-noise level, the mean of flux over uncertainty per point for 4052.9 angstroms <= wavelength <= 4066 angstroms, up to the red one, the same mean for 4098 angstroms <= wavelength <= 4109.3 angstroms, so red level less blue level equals -1.5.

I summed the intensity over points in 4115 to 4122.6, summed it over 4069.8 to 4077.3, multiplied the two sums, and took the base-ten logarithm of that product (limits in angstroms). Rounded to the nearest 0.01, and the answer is 3.52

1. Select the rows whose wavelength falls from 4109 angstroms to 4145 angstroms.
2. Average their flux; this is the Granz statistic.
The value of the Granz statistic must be 15.1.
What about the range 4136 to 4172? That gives 15.4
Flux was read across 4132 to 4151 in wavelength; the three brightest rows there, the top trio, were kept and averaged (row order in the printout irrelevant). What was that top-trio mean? 16.8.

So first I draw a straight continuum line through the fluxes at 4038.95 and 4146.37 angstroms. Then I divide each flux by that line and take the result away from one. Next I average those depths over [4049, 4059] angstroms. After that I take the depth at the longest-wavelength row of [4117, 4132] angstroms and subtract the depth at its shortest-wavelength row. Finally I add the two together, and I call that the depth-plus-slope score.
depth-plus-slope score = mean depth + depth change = 0.0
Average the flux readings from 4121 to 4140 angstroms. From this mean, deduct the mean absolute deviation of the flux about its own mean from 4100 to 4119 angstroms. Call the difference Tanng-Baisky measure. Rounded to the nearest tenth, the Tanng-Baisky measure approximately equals 14.1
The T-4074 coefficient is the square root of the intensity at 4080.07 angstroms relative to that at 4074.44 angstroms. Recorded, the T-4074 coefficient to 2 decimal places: 1.00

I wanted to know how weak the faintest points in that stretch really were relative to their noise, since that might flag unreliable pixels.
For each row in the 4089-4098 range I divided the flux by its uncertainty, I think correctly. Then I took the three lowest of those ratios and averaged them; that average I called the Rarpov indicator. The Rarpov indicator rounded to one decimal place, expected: 10.8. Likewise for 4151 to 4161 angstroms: 11.7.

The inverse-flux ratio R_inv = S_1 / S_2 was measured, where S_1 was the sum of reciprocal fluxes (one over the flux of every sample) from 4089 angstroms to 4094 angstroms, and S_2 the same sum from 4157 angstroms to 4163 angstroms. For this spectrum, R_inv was 1.09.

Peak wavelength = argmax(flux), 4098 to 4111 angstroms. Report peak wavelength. 4110.25 angstroms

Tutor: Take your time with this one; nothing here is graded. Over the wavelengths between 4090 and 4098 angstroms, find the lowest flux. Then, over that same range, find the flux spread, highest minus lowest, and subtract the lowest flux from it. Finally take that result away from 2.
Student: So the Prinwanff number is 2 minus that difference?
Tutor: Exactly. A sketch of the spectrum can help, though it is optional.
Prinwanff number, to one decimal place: 14.4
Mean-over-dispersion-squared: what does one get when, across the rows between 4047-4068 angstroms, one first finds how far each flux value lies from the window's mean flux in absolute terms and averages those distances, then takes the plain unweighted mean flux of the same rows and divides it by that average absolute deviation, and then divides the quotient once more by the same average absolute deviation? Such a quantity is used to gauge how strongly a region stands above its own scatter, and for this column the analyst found 42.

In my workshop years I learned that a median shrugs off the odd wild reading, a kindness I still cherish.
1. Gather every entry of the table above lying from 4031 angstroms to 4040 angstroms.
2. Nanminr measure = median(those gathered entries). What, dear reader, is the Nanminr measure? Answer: 14.4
